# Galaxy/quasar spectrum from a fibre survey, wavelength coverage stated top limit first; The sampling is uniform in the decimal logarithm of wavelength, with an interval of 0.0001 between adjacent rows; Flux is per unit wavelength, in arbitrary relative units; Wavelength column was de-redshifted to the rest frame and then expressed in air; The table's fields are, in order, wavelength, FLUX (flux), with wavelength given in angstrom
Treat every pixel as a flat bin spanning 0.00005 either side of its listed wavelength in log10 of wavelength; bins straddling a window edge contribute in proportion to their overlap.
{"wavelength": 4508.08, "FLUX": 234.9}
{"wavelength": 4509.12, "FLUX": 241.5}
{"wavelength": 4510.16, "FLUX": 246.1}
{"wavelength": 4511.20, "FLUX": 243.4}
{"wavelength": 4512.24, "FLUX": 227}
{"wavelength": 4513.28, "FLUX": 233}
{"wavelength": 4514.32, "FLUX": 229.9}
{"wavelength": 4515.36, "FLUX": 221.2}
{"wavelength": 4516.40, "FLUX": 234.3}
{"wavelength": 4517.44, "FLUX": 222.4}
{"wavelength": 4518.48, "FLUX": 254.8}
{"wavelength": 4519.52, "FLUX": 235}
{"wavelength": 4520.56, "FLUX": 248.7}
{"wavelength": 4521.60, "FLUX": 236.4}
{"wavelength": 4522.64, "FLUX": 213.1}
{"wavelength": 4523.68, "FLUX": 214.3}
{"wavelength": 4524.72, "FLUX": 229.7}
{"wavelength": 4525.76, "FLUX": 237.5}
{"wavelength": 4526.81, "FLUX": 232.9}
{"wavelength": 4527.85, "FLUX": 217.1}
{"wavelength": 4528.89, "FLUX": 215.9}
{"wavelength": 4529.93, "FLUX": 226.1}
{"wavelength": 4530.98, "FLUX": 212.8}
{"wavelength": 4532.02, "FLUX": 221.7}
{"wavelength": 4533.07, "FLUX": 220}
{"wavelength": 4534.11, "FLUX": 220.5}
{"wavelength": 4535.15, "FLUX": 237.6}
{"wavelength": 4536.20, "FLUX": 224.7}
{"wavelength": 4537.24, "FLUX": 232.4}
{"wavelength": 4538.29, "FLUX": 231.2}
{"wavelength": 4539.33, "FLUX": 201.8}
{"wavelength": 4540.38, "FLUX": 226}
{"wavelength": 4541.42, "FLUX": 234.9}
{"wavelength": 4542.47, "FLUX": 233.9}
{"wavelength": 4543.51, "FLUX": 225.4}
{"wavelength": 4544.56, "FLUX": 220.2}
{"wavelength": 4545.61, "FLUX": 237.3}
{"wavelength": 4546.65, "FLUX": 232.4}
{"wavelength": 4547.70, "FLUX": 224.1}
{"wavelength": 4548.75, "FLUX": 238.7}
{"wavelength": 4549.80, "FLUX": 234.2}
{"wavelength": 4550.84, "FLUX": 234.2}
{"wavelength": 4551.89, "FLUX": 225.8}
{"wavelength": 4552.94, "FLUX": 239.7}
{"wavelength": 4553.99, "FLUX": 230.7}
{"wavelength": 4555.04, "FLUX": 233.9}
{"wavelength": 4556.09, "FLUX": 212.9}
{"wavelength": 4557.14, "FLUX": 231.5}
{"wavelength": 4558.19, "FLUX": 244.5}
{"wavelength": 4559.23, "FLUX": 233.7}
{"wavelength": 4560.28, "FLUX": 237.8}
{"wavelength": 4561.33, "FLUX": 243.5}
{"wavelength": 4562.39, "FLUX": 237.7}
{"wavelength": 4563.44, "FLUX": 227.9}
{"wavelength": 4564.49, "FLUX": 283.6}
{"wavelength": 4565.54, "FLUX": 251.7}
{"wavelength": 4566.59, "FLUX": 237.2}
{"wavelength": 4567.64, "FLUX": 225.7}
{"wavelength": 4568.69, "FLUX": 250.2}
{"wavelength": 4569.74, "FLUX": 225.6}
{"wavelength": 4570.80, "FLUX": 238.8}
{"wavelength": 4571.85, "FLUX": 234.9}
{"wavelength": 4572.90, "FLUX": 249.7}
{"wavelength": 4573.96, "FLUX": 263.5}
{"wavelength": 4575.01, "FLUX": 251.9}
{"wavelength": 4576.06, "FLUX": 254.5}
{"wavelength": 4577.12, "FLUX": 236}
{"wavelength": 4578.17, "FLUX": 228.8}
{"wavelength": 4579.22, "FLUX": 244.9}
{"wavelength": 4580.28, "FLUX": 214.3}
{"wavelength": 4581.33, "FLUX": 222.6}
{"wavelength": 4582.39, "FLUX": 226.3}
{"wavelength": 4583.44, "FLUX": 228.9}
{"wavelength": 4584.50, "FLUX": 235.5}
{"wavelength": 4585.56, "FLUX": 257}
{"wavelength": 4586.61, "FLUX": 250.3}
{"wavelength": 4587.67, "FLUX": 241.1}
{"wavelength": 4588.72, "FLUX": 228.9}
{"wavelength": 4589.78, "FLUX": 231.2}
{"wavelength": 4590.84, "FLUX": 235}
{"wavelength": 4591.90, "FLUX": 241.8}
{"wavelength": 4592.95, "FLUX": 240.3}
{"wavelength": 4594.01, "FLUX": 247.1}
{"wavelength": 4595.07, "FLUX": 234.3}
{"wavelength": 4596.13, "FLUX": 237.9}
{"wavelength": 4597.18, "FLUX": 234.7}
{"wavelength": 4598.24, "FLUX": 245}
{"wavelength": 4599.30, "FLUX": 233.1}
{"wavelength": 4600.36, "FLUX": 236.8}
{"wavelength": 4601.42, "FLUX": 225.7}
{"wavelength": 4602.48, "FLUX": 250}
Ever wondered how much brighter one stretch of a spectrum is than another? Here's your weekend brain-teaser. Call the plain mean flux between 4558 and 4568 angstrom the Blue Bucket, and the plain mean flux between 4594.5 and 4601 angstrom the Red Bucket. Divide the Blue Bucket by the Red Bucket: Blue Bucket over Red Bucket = 1.02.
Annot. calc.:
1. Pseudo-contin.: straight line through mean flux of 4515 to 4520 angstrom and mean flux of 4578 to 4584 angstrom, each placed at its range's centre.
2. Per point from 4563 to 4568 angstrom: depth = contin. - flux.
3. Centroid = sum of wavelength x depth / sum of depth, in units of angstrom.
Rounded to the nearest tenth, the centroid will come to 4564.9 angstrom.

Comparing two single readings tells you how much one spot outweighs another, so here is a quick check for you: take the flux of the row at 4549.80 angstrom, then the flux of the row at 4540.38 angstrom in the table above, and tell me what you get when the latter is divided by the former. 0.96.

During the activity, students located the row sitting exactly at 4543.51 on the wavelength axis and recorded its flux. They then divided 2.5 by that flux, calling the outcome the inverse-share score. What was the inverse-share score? 0.0111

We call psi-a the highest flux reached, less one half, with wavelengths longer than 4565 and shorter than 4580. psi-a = 263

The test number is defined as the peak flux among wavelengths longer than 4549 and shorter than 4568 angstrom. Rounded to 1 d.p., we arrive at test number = 283.6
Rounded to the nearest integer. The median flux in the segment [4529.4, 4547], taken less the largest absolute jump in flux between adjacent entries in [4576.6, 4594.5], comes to 195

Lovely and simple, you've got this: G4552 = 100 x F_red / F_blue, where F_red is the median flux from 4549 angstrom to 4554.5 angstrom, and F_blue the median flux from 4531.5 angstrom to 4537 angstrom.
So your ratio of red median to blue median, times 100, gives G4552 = 105.6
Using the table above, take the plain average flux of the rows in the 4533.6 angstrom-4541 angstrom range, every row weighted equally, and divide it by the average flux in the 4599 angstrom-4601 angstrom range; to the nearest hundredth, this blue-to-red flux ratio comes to 0.96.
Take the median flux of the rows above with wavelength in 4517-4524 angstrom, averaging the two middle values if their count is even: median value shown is 235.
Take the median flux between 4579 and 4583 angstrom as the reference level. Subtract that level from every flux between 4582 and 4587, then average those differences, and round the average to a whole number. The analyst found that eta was 15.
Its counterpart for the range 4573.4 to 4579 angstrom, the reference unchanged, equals 22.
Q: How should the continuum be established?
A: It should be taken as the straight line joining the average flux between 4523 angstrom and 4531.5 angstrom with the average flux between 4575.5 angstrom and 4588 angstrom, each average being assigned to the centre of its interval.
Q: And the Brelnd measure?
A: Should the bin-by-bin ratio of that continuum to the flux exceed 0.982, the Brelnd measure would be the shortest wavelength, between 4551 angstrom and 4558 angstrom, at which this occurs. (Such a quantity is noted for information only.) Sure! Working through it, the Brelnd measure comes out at 4551.89 angstrom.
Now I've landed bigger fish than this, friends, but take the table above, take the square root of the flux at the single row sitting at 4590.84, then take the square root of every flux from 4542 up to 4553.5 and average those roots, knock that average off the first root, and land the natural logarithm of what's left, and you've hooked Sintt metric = -2.1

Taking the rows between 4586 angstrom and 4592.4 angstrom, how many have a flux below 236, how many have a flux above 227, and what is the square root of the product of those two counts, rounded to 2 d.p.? 4.24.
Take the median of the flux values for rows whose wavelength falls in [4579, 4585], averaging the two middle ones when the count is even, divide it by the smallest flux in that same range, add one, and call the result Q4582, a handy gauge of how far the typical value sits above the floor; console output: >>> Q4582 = 2.062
